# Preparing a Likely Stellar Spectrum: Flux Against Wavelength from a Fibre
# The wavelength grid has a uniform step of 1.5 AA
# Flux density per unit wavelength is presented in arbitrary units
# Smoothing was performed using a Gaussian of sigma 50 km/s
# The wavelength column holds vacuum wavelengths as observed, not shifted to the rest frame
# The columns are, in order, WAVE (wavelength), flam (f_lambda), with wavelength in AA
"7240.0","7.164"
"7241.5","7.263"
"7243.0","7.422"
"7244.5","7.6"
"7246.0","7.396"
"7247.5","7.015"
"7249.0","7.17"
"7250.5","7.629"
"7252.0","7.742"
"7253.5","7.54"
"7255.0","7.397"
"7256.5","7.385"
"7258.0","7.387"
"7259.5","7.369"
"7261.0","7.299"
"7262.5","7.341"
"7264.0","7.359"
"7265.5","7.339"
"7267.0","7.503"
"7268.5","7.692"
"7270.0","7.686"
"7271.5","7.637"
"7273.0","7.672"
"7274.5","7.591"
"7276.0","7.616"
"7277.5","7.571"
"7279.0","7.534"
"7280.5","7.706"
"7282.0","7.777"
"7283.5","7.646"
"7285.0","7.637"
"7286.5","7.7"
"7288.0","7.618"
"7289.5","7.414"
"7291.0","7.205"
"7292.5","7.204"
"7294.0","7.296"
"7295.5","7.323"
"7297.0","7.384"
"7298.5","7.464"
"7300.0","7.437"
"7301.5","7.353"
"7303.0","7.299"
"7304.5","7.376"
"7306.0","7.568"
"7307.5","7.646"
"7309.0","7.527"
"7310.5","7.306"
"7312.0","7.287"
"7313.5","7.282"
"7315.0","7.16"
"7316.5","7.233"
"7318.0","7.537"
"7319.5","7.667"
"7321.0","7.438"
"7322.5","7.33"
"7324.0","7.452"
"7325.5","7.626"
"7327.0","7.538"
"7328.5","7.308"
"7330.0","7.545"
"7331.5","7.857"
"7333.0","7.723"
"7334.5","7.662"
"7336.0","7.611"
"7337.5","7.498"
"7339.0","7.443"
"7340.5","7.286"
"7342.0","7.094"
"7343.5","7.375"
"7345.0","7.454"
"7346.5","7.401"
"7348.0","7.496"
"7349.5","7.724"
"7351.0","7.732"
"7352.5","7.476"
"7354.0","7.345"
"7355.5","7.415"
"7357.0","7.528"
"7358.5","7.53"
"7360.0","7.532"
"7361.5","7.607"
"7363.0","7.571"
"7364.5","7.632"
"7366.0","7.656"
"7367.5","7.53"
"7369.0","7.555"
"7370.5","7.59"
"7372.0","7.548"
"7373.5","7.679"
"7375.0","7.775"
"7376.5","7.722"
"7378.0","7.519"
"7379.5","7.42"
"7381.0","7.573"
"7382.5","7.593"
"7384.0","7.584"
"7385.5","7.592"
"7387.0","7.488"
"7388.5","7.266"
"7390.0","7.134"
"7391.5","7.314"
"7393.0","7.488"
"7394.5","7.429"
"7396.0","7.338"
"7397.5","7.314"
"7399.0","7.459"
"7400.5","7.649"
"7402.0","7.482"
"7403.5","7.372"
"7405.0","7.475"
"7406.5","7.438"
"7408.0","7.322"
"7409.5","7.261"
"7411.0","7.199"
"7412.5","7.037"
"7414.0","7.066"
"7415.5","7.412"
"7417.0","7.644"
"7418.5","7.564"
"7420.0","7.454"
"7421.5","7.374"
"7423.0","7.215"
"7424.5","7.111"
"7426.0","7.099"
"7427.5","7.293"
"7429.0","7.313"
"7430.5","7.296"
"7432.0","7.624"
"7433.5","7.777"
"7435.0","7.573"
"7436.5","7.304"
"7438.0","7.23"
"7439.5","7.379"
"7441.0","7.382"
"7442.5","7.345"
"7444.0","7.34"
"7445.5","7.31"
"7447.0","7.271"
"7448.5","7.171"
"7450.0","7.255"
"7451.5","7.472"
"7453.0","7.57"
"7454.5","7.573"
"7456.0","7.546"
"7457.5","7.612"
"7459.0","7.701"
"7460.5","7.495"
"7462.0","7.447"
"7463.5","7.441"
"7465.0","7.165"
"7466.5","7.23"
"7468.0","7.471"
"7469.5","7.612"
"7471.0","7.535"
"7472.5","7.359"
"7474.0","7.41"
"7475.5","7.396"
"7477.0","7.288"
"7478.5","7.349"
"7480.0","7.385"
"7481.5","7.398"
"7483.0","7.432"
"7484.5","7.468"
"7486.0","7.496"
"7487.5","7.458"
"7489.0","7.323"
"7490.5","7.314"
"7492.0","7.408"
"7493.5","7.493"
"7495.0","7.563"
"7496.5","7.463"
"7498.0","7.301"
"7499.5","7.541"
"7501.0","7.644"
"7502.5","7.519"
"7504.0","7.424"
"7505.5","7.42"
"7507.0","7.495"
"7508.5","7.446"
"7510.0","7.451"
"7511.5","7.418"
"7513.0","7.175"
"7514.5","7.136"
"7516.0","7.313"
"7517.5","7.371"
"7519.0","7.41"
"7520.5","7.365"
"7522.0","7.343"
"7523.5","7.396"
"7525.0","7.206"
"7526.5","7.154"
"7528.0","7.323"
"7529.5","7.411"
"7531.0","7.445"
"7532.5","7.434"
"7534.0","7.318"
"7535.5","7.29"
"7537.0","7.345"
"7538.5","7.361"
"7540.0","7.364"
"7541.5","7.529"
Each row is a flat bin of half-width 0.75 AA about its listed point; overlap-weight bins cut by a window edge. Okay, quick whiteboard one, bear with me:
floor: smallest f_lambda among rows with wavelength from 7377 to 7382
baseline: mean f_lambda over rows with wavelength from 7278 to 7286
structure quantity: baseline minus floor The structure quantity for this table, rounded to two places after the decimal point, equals 0.24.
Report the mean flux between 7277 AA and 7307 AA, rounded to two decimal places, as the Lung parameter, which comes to 7.48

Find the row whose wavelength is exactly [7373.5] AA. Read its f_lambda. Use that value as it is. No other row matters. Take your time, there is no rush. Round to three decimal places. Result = 7.679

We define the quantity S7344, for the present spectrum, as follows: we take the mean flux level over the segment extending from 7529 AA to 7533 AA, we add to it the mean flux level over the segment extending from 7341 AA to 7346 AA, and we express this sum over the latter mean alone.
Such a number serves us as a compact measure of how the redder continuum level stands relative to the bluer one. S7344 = 2.02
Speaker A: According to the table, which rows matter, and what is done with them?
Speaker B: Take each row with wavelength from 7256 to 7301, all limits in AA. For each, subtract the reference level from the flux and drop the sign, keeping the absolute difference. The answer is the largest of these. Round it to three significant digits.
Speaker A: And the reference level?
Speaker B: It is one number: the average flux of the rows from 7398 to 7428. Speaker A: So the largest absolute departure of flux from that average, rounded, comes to 0.431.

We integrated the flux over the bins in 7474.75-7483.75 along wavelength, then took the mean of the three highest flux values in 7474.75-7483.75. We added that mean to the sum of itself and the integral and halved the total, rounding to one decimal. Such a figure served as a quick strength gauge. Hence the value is 40.6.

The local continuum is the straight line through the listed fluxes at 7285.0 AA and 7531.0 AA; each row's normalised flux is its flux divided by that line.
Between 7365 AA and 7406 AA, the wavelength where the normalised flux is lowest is 7390.0 AA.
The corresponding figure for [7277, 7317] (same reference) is 7315.0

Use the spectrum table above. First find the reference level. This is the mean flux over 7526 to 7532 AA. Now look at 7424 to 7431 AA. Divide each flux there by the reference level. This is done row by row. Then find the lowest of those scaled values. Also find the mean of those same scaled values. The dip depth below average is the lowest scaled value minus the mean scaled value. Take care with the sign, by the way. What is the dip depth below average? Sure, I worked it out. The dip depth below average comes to -0.017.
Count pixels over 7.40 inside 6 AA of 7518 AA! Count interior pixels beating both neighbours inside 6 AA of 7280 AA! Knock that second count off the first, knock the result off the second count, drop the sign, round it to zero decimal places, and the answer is 3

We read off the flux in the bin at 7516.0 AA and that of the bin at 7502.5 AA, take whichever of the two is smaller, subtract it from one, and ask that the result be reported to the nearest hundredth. -6.31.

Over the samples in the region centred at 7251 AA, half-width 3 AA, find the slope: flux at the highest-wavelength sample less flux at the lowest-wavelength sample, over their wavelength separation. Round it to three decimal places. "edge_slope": 0.082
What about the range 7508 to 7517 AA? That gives -0.018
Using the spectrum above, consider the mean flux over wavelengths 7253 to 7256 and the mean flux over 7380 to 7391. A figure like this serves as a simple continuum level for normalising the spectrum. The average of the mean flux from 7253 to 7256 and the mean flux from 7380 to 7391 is 7.46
